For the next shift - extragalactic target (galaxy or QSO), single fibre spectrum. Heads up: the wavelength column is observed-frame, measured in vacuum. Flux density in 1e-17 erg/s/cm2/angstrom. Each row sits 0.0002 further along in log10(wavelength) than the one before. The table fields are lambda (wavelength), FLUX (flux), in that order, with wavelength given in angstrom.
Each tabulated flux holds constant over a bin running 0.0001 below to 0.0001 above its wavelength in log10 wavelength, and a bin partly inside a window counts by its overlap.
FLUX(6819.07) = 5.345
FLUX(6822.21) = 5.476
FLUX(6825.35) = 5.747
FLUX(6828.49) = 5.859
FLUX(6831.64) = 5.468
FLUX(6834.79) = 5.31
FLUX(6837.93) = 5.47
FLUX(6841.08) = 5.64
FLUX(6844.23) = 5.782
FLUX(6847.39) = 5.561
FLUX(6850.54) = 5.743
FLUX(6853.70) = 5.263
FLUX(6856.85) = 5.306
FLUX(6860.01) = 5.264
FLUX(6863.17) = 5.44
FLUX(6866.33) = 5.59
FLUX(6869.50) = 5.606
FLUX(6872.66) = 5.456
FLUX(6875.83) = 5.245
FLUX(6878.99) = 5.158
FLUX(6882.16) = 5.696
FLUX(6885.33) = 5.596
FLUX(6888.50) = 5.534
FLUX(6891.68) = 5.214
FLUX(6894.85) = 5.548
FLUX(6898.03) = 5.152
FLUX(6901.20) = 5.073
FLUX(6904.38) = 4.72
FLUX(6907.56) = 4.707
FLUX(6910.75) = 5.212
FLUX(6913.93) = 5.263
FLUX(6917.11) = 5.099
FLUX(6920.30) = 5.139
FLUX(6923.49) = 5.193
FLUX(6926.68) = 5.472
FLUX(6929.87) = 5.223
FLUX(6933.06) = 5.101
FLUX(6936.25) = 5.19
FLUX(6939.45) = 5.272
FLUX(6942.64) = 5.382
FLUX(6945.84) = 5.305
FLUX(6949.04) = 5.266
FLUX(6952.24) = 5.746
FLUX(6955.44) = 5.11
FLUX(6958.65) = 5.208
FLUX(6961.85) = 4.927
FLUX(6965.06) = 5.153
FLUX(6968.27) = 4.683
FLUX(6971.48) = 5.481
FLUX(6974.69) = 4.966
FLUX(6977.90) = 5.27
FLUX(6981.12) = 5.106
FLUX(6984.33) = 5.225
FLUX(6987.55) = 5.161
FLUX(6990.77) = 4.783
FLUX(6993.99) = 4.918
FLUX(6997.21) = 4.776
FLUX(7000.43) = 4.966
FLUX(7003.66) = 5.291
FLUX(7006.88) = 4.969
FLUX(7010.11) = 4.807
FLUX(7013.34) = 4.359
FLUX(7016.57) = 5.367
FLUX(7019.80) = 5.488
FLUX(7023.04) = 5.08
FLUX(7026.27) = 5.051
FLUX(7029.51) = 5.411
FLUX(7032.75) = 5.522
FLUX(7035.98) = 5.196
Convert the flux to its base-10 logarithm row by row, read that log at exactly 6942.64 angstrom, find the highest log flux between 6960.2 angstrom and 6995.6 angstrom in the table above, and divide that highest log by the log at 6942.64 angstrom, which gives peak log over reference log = 1.01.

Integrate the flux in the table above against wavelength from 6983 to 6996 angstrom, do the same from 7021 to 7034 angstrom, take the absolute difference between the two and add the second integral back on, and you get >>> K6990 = 71.7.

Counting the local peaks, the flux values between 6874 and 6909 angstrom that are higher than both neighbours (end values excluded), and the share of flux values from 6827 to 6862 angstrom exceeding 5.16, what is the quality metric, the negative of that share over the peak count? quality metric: -0.50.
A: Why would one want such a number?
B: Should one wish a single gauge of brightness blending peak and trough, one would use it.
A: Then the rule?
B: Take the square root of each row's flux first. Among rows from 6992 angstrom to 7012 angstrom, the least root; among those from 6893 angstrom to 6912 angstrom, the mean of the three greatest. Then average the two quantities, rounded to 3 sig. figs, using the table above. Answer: 2.24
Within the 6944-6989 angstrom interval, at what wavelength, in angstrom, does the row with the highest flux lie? 6952.24 angstrom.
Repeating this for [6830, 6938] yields 6844.23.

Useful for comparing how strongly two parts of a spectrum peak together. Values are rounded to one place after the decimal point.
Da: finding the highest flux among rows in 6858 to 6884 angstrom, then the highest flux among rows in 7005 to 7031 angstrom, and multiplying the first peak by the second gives 31.3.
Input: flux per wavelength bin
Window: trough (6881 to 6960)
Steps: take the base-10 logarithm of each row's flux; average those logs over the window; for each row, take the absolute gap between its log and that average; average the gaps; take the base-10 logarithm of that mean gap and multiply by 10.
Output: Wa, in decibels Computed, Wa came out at -18.3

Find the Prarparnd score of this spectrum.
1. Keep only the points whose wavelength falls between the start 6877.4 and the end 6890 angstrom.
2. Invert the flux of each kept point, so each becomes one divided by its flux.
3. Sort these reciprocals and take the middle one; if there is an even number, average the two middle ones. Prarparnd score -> 0.180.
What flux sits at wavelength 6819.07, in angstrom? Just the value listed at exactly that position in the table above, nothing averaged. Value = 5.345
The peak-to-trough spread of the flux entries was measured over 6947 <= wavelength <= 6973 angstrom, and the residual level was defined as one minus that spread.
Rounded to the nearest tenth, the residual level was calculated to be -0.1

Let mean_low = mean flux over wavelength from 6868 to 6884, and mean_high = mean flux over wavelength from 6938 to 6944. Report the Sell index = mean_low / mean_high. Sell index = 1.02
